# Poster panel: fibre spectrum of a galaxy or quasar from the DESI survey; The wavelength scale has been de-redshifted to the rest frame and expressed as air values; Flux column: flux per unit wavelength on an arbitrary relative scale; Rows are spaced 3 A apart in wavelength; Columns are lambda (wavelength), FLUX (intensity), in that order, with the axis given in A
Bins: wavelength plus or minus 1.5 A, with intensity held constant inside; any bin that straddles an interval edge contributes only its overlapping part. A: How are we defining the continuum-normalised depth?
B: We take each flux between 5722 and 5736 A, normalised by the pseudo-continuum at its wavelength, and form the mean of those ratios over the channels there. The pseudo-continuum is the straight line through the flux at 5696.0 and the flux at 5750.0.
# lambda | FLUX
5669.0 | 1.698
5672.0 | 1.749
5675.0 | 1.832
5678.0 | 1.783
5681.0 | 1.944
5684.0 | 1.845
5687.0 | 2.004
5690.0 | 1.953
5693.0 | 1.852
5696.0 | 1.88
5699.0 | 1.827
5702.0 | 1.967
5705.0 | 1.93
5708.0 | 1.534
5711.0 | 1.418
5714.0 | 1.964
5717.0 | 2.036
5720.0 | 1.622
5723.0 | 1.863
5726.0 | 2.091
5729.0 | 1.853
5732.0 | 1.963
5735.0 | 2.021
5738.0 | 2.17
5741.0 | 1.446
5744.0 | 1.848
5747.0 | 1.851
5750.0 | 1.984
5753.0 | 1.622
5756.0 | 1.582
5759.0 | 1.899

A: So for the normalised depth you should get 1.01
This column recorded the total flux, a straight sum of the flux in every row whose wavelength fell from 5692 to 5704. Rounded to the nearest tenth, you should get 7.5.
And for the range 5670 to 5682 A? 7.3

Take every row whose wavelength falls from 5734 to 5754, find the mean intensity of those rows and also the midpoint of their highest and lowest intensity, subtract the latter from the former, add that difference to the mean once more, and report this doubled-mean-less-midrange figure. 1.89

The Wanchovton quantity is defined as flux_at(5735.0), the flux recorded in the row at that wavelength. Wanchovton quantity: 2.021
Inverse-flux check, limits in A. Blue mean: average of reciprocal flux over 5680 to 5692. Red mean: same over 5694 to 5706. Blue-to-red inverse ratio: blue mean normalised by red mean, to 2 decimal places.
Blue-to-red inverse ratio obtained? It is 0.98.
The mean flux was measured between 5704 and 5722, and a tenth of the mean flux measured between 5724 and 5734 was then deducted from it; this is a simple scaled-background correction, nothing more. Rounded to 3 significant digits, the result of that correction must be 1.55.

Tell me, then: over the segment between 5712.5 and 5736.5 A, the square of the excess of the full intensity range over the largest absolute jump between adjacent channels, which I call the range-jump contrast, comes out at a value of 0.003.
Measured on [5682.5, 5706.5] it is 0.000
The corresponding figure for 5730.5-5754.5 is 0.000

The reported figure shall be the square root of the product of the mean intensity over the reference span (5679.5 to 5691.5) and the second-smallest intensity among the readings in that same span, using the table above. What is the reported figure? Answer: 1.94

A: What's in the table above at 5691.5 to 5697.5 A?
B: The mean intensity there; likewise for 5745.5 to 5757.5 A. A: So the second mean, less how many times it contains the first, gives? 0.817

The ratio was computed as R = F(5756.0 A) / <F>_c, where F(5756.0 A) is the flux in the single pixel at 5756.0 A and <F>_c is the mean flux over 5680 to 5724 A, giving 0.86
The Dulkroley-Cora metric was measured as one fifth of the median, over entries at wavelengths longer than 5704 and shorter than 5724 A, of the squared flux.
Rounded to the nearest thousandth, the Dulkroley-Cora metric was 0.694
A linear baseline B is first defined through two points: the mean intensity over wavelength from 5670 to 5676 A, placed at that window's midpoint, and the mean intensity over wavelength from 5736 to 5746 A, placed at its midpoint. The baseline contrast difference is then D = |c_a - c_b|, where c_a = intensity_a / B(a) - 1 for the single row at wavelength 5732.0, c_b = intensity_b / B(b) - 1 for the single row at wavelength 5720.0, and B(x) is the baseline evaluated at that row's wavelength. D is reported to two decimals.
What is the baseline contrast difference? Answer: 0.18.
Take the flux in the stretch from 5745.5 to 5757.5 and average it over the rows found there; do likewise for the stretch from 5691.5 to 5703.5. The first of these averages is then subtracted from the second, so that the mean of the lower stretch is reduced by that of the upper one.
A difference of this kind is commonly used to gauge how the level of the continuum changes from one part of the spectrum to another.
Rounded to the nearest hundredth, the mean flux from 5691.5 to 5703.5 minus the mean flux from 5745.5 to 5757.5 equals 0.12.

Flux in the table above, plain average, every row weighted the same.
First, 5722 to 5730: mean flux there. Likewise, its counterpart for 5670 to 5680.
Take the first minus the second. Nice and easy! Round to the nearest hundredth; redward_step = 0.15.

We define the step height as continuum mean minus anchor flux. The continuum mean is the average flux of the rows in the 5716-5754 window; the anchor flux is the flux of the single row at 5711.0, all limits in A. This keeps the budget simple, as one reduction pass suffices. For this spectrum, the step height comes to 0.46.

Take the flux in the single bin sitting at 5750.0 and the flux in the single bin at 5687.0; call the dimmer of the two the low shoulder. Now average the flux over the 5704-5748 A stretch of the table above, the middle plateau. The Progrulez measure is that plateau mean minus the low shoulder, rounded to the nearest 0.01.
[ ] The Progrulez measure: -0.14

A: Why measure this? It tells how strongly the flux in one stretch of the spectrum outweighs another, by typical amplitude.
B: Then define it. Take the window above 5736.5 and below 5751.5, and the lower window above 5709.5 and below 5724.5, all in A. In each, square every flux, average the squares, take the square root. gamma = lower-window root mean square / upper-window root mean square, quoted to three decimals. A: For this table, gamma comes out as 0.957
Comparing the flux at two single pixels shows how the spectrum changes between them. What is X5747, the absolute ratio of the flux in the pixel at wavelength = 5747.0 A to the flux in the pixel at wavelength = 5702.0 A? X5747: 0.94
